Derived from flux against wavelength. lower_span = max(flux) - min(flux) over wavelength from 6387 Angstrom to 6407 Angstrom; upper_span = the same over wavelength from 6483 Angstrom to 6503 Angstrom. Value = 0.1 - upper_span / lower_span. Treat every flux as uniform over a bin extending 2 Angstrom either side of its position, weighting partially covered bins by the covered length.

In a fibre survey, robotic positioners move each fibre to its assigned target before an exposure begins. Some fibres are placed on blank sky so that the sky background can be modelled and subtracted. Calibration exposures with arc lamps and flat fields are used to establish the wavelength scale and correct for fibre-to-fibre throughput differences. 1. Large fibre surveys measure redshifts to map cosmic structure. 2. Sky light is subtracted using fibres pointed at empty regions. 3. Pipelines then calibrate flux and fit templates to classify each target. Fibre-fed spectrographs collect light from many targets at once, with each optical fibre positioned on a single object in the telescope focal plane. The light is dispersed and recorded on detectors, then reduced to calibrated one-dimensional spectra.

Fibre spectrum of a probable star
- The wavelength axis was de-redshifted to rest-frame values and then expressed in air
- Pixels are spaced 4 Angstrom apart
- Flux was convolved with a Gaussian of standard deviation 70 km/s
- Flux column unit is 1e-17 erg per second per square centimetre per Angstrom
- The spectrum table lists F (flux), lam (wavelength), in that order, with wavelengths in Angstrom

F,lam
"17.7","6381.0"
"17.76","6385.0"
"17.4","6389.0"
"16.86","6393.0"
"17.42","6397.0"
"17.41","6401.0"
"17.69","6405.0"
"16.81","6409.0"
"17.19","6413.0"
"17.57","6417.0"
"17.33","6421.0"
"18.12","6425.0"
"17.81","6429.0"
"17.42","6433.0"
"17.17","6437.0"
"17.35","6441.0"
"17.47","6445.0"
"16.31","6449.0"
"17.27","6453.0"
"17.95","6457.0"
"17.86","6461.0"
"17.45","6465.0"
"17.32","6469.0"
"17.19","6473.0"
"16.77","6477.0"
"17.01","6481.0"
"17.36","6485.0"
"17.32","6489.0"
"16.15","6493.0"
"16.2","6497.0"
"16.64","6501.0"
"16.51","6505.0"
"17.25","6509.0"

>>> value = -1.36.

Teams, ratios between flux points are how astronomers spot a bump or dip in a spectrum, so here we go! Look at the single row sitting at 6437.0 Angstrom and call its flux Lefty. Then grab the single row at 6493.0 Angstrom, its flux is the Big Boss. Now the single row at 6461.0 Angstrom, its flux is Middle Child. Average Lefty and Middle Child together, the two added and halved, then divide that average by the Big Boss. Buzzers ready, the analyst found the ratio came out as 1.08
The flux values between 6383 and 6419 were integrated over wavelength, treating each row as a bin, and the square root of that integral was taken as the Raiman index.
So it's 25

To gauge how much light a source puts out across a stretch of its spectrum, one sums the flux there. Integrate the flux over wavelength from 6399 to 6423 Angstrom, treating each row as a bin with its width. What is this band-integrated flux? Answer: 416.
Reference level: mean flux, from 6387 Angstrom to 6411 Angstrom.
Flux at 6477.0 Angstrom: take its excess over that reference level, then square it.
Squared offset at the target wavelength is 0.25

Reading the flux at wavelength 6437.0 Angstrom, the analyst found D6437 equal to 17.17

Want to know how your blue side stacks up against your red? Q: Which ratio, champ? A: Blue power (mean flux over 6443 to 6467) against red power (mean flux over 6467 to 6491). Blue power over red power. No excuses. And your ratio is 1.01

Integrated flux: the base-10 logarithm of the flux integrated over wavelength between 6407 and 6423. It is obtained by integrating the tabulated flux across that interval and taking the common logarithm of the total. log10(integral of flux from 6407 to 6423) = 2.44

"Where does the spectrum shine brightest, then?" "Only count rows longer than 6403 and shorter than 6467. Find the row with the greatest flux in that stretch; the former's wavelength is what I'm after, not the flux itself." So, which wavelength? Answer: 6425.0 Angstrom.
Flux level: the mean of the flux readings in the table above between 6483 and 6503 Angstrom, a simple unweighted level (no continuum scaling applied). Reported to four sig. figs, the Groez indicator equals 16.73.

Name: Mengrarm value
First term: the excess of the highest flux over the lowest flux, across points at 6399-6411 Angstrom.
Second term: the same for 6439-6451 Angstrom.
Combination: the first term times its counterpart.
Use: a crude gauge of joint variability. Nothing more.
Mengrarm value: 1.02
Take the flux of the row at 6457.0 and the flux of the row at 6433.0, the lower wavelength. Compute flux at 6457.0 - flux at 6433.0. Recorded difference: 0.5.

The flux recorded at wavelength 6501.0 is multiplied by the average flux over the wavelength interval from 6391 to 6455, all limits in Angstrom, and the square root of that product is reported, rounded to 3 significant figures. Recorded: 17.0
